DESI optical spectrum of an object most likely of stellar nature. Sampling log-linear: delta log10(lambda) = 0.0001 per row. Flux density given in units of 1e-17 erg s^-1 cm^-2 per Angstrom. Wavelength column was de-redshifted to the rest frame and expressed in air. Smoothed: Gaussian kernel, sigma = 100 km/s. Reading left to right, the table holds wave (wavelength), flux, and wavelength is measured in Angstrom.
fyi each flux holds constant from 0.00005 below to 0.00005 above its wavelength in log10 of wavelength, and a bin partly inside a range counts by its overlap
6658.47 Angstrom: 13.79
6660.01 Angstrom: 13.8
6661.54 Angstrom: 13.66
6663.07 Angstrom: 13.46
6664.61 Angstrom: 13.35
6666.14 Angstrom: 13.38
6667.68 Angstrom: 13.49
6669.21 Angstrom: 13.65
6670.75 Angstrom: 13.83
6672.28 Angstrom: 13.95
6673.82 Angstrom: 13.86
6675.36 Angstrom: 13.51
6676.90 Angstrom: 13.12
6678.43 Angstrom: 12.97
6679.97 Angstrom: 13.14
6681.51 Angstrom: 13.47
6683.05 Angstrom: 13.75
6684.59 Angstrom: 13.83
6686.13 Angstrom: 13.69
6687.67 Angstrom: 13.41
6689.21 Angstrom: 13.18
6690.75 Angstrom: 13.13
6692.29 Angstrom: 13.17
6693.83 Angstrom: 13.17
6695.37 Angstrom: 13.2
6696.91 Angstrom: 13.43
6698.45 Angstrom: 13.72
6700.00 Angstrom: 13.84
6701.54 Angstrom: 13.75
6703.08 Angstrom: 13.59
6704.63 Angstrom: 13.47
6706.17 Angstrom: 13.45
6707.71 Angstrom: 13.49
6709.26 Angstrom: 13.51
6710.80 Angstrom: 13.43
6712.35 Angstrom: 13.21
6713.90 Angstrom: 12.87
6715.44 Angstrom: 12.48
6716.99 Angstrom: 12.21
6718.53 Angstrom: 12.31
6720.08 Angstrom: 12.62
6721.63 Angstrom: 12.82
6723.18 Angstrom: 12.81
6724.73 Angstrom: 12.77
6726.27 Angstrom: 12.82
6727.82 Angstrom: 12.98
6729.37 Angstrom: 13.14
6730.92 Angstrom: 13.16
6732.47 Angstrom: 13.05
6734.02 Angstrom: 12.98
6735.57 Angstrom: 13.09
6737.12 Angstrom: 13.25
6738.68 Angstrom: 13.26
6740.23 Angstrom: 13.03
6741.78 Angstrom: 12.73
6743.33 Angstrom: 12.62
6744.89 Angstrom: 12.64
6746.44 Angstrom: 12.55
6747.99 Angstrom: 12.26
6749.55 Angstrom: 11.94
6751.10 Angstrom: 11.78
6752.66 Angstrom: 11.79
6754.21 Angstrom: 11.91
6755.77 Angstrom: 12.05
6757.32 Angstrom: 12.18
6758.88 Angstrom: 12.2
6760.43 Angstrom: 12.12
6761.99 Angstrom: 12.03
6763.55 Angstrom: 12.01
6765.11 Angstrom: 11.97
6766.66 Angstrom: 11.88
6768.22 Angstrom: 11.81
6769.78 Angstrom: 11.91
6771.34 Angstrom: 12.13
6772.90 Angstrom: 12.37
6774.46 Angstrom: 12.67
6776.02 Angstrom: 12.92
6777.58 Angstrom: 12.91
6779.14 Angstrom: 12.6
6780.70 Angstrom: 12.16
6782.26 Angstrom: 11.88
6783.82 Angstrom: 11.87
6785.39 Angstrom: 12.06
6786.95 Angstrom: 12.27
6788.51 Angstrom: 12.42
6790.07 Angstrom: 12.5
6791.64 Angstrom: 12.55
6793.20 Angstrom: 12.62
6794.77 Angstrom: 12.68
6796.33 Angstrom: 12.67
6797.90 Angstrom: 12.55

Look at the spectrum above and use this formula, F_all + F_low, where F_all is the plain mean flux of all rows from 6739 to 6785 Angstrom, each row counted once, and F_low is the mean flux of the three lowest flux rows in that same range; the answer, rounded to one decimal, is 24.0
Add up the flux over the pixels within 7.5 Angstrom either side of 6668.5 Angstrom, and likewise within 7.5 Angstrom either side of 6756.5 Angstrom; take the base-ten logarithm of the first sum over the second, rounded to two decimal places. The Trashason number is 0.05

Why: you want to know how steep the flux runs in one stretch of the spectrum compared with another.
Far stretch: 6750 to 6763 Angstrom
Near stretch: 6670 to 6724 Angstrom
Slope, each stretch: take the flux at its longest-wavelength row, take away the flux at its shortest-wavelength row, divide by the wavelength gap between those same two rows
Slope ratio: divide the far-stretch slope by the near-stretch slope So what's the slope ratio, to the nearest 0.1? -1.2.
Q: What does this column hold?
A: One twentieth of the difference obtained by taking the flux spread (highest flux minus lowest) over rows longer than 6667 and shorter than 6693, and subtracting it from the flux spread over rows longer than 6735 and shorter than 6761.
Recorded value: 0.025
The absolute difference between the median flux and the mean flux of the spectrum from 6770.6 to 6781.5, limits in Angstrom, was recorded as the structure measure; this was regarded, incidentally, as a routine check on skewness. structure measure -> 0.06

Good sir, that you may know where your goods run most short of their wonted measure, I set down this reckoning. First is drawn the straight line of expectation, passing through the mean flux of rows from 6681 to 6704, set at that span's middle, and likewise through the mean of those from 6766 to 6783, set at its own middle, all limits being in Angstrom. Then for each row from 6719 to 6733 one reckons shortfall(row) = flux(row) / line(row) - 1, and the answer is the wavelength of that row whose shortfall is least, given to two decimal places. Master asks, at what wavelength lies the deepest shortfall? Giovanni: 6720.08 Angstrom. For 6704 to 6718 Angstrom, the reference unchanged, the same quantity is 6716.99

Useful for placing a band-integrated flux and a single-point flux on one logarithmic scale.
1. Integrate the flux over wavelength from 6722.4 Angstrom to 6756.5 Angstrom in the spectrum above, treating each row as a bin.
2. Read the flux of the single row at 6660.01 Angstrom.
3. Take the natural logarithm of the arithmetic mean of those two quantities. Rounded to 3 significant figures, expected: 5.41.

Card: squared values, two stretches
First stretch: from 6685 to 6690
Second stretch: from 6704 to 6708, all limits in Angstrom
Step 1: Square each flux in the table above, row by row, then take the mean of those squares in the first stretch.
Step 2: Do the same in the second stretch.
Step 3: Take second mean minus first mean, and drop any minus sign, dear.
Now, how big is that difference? 1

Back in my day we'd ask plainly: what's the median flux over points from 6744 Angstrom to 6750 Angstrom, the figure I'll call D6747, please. 12.4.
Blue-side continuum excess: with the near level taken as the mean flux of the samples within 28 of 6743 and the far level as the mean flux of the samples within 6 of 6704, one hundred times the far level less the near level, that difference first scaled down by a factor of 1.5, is 75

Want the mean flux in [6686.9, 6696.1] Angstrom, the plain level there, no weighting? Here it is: 13.2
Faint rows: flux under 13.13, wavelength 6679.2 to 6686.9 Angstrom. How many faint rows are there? 0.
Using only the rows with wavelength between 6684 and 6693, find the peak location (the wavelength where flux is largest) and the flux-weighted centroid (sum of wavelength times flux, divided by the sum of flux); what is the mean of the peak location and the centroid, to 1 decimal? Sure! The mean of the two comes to 6686.5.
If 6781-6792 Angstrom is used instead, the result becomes 6789.3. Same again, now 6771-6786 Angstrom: 6777.2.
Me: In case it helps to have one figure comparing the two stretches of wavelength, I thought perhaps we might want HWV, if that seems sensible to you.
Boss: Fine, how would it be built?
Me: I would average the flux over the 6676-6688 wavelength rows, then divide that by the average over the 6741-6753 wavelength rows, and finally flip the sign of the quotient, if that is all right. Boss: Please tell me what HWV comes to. -1.09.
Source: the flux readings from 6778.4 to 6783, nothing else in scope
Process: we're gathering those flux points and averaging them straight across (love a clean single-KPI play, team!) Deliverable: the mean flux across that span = 12.2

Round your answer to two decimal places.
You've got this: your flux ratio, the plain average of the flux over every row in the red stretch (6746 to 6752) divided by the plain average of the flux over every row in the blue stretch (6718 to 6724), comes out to 0.96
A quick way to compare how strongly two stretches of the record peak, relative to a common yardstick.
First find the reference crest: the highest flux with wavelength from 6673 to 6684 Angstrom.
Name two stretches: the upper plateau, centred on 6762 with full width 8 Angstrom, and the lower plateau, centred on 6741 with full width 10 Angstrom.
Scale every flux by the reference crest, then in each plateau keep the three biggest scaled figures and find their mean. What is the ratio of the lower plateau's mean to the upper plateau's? 1.09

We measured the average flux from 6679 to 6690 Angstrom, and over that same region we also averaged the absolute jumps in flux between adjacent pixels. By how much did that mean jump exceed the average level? -13.3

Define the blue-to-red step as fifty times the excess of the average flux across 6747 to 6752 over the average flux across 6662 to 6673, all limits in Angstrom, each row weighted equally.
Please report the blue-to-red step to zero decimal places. -80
